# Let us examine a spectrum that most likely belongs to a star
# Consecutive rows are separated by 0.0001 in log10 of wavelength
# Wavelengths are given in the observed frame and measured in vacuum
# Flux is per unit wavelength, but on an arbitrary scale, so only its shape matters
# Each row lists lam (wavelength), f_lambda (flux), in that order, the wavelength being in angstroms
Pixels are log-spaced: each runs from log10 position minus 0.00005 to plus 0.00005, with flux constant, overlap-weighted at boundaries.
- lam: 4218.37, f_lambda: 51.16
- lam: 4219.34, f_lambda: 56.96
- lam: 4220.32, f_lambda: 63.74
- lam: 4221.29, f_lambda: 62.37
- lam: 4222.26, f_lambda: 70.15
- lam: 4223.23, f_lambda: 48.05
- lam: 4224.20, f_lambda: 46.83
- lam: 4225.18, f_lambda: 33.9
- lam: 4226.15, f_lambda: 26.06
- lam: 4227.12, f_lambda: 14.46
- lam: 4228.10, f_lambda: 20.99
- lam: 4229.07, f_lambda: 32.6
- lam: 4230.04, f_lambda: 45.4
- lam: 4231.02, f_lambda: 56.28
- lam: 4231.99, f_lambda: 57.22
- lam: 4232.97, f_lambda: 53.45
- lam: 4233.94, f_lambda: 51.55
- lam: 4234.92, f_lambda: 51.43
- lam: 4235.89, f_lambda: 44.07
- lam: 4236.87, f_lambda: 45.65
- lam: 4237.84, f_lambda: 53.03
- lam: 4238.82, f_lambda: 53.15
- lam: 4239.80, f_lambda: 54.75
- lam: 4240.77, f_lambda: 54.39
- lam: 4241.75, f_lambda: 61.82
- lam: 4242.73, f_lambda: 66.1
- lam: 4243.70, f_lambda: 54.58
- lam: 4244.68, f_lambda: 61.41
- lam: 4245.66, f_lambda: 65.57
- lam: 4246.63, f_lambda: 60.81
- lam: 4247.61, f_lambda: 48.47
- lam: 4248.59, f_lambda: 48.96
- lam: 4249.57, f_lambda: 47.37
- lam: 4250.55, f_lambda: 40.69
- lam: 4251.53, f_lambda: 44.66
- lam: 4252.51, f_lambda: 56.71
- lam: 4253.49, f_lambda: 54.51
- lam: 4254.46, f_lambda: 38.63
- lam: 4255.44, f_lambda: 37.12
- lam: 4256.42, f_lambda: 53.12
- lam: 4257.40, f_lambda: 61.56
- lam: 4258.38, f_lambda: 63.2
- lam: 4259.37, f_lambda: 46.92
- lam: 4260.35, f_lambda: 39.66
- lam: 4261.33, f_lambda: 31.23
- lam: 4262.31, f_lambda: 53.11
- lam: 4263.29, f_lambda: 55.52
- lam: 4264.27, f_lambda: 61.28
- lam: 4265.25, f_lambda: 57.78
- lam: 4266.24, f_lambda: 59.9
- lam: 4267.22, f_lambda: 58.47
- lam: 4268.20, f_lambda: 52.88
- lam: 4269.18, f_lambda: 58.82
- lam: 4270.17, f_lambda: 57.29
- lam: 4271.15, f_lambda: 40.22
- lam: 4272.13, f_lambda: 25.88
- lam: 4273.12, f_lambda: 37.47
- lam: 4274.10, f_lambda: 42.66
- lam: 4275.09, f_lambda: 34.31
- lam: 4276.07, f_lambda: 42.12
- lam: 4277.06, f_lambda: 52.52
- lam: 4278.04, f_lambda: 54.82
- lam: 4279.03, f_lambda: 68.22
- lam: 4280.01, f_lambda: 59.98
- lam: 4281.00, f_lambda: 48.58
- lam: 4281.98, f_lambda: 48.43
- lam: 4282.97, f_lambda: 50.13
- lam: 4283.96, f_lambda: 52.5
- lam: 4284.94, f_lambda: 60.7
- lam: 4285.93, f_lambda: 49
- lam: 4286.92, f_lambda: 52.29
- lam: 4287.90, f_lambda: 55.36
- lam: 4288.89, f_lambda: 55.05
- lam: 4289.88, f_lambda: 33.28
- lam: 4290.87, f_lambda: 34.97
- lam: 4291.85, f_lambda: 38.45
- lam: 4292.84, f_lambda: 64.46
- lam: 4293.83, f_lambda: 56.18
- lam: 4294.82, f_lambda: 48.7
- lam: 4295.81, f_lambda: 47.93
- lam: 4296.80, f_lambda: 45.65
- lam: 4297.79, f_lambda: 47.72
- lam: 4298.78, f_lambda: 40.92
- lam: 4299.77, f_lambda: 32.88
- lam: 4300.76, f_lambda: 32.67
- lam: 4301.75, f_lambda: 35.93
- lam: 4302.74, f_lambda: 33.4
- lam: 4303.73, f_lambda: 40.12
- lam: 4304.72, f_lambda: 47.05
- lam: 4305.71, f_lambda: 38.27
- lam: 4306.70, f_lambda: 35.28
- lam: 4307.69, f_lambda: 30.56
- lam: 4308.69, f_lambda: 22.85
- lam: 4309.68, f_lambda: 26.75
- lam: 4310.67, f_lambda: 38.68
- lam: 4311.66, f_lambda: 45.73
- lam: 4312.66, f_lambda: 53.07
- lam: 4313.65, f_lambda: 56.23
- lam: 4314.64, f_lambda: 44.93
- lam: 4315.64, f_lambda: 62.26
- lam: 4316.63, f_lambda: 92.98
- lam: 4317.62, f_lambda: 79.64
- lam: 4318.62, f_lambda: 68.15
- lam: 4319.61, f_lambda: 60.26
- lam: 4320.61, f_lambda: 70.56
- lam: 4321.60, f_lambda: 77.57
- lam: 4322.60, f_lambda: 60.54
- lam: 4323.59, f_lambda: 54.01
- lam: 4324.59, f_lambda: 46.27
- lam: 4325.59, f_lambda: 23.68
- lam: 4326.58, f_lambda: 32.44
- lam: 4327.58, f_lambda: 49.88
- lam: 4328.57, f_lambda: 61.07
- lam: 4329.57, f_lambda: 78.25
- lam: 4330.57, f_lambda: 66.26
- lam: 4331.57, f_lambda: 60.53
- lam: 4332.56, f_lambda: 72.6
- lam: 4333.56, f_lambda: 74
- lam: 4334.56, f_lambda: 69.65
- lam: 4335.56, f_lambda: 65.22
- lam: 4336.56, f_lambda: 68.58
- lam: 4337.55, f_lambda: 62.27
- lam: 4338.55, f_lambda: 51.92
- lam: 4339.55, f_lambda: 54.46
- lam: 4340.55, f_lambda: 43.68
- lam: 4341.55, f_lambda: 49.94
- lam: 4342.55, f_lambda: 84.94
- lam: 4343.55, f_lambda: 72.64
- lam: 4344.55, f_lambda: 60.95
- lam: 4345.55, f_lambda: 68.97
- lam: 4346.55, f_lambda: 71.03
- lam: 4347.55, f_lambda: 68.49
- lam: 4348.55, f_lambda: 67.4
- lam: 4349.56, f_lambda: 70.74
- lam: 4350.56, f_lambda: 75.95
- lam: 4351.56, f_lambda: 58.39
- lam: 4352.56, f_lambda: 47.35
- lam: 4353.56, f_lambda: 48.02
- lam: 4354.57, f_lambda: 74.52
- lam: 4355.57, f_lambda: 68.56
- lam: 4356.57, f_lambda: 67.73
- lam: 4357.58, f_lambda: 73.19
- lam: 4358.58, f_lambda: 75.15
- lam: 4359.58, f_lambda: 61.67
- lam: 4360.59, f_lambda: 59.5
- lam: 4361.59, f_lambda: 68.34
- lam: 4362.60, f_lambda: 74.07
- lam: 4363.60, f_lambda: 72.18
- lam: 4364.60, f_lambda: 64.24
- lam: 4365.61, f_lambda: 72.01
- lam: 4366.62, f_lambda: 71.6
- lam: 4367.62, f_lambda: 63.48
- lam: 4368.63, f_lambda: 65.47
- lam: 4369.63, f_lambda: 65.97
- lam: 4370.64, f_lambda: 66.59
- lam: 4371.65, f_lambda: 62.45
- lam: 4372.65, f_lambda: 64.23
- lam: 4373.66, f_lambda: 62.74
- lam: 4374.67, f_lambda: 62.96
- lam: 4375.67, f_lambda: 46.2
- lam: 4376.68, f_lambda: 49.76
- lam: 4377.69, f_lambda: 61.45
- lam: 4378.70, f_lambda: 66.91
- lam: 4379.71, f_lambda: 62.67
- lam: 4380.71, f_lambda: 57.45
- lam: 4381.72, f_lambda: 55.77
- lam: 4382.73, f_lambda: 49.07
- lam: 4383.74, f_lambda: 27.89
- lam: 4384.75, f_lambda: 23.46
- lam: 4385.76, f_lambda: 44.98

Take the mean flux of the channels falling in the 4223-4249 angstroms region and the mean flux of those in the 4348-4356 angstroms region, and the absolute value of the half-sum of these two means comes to 56.2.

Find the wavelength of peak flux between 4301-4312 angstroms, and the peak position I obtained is 4304.72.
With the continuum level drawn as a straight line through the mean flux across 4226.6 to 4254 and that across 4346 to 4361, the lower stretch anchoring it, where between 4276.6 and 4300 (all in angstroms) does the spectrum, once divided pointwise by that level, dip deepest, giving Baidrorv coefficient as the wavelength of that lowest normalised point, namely 4299.77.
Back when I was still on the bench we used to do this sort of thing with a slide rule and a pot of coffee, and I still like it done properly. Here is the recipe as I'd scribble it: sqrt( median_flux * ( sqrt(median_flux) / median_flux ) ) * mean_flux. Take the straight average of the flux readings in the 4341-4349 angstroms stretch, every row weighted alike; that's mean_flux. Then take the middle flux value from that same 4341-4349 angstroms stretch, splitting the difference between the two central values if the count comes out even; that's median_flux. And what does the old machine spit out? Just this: 196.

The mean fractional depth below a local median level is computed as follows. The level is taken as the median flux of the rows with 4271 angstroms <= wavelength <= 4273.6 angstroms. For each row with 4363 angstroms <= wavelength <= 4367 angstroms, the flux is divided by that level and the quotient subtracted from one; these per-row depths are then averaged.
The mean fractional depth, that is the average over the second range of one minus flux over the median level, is -0.87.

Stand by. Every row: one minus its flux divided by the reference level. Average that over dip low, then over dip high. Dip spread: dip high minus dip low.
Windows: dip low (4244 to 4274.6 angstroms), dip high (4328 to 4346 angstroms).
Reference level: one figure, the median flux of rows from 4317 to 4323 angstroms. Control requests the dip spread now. -0.21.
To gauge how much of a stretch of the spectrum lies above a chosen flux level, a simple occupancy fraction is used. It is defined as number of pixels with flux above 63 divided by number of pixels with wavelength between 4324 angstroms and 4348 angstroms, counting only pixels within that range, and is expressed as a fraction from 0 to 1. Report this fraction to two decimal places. 0.50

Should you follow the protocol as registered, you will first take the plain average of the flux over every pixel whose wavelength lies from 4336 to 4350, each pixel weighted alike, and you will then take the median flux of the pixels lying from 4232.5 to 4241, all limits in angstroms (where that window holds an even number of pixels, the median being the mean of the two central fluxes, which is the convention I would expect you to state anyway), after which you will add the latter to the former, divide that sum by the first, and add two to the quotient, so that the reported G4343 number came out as 3.83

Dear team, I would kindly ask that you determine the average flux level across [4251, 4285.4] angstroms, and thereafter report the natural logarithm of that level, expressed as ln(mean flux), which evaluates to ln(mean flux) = 3.92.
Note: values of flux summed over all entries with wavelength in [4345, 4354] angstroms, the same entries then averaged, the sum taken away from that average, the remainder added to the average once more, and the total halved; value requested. -224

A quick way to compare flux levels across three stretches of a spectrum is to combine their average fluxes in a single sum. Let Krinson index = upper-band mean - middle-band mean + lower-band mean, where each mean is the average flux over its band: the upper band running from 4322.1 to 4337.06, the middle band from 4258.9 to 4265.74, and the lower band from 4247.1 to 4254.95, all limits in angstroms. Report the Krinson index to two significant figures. 57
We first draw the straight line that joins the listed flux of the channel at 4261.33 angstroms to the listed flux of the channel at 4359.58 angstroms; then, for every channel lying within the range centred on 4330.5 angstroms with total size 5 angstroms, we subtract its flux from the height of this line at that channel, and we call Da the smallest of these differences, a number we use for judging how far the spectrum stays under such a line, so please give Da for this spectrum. -26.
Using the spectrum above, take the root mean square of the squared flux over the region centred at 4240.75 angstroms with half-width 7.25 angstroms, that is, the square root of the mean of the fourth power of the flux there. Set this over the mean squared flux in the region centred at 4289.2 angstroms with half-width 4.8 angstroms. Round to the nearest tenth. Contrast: 1.2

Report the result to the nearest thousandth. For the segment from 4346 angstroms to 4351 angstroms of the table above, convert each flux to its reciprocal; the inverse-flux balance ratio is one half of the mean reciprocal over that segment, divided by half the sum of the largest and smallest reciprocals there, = 0.506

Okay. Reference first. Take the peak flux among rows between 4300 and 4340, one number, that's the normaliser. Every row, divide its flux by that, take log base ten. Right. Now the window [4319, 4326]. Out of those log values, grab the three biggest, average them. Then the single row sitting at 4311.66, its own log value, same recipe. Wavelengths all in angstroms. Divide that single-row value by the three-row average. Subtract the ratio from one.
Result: -1.4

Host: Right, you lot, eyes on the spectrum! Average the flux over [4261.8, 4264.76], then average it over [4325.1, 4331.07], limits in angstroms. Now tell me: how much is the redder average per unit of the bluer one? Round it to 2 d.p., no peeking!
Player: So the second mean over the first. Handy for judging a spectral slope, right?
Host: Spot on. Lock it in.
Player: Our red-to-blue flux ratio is 0.92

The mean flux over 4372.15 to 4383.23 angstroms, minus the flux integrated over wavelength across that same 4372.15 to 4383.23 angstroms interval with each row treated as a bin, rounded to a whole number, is -586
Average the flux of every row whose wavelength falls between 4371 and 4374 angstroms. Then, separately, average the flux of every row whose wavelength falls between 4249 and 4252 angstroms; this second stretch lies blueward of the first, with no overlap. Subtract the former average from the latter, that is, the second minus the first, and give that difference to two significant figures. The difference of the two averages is -19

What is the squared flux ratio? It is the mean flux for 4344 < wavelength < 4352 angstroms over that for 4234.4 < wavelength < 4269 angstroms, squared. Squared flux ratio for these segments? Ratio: 1.66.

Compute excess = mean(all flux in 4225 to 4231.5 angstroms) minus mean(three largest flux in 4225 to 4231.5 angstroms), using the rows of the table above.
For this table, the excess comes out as -12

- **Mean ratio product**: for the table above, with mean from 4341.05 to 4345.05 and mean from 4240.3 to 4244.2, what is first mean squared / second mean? 76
